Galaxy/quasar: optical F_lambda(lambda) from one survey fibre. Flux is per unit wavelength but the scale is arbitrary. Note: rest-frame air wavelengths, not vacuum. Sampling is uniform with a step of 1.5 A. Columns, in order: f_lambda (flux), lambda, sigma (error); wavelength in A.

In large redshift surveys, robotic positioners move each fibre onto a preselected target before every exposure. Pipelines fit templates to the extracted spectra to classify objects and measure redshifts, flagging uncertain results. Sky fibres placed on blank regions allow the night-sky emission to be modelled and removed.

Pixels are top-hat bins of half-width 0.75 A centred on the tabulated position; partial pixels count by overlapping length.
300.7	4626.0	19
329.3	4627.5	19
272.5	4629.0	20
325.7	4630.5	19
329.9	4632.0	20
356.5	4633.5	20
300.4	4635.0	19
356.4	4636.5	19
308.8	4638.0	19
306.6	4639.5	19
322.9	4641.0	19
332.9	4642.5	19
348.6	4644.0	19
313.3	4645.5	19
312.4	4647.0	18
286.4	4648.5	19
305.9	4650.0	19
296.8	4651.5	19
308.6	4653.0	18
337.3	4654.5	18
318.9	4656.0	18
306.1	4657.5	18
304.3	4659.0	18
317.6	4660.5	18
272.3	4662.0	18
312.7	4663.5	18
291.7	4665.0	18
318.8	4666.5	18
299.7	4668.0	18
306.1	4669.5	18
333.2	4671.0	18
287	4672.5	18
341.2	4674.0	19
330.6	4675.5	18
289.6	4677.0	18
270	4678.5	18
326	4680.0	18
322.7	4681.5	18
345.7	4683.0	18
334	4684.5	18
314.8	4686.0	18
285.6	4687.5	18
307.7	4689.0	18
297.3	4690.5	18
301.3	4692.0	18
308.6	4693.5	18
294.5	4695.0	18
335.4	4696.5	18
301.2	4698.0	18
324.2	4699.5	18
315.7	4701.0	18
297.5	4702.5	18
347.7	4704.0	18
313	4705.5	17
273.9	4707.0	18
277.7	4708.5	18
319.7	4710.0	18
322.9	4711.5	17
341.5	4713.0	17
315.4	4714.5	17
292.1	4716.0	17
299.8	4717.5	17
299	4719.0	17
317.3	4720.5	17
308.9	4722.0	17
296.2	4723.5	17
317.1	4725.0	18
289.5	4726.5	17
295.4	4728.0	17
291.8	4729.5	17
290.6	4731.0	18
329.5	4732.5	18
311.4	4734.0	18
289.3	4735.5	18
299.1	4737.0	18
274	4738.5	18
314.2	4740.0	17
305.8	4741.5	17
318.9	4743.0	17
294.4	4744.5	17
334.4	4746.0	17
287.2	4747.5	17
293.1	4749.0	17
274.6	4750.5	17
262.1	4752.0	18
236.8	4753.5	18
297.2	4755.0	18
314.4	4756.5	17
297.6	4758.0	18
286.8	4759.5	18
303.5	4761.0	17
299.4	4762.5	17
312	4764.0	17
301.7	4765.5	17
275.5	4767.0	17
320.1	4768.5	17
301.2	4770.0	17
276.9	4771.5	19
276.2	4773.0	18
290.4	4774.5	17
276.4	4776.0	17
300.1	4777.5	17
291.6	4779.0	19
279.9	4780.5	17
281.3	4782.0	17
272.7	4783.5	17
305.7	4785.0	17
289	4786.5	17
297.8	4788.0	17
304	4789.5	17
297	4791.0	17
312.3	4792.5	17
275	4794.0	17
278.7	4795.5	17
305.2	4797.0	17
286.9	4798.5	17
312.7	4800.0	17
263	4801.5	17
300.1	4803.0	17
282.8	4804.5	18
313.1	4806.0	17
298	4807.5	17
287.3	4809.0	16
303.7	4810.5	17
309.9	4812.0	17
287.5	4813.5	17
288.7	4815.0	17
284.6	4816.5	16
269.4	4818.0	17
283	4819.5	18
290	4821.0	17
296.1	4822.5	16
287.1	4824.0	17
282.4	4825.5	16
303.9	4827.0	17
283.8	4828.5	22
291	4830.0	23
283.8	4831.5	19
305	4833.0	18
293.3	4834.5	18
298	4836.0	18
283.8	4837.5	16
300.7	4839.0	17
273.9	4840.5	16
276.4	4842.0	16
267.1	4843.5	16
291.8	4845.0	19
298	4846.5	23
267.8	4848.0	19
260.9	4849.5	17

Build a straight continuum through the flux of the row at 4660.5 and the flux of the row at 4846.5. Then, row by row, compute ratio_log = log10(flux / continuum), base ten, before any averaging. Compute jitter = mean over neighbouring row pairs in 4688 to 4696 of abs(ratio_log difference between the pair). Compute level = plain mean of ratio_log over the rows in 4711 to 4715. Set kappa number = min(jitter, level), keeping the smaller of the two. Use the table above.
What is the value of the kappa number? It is 0.013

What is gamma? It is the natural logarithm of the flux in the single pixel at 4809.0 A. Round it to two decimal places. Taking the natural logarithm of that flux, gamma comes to 5.66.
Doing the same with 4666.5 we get 5.76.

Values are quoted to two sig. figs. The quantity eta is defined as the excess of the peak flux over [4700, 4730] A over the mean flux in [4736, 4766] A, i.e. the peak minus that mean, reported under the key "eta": 52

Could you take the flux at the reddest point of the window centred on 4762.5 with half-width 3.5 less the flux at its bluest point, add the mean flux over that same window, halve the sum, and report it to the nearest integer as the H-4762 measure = 158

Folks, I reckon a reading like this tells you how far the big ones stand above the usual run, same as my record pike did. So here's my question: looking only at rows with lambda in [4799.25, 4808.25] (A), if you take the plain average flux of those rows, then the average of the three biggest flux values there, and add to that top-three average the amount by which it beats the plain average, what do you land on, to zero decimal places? 322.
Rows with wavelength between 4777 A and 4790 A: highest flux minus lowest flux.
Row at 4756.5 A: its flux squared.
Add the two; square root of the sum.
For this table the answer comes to 314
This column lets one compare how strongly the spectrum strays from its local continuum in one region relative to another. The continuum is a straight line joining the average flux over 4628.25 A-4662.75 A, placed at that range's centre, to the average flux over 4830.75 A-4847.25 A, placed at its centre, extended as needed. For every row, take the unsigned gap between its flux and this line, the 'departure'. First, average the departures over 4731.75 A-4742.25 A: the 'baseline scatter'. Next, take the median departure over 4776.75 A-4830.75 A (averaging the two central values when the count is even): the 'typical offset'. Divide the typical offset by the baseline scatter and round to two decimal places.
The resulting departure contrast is 0.58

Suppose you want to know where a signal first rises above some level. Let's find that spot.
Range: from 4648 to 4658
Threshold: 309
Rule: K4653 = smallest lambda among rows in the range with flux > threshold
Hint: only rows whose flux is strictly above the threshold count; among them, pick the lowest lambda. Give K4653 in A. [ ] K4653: 4654.5 A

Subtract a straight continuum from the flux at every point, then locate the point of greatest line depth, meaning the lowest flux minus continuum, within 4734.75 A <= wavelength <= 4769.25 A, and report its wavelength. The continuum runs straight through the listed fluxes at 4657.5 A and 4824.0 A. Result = 4753.5 A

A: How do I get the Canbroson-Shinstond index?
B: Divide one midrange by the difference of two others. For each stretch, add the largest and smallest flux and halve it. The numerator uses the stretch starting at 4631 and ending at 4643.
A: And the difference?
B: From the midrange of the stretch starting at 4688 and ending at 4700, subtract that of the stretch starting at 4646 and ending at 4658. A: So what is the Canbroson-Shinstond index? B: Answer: 106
